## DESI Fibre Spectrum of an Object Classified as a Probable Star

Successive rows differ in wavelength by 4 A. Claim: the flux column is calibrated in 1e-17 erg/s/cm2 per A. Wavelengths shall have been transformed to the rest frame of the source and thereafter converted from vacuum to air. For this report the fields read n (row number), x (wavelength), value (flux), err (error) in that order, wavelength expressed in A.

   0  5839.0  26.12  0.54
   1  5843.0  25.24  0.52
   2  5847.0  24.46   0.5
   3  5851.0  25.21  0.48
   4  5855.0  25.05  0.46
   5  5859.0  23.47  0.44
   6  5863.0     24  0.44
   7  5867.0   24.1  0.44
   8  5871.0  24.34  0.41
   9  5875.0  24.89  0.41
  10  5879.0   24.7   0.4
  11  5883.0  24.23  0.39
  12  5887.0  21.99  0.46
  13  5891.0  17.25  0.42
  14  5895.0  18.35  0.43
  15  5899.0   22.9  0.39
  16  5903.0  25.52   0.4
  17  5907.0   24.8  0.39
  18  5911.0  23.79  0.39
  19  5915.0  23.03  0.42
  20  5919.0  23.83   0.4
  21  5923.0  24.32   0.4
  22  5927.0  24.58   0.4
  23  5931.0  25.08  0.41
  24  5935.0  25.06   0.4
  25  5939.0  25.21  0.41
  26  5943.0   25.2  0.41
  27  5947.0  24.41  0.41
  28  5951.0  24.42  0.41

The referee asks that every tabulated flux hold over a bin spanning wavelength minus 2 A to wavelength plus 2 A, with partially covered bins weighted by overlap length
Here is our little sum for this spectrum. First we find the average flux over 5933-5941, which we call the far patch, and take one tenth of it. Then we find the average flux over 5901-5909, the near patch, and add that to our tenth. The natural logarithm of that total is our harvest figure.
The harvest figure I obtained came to 3.320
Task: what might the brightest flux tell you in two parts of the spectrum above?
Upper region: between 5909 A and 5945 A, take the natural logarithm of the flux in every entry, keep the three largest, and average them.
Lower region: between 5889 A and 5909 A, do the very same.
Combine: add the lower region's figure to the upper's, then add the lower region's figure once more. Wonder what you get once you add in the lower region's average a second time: 9.61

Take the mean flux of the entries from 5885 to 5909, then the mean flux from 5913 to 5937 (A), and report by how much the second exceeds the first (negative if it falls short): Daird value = 2.5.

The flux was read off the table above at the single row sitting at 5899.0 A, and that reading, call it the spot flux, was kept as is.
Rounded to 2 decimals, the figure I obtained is 22.90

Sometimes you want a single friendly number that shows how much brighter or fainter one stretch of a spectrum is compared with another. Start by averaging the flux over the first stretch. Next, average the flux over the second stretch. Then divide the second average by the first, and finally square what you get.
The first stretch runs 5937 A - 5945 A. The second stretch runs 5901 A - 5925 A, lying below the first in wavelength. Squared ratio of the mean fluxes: 0.92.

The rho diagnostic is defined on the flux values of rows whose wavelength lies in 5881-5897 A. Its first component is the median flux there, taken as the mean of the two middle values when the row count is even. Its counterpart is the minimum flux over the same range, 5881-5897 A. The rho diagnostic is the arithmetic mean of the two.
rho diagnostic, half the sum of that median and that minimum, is 18.7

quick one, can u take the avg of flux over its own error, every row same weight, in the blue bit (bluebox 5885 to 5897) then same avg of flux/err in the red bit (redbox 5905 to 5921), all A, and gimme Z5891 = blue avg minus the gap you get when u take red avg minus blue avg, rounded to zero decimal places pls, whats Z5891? 28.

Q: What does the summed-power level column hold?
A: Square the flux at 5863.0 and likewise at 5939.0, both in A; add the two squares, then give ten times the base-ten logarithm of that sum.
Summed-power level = 30.8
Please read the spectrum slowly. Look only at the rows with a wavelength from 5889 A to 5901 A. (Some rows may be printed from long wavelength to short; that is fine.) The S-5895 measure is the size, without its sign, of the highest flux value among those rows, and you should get 22.9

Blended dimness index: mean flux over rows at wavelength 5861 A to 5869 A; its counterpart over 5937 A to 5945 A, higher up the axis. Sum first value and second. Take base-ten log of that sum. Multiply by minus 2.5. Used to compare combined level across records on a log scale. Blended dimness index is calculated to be -4.23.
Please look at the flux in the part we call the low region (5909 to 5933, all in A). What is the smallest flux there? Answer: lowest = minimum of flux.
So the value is 23.03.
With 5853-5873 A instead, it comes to 23.47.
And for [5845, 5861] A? 23.47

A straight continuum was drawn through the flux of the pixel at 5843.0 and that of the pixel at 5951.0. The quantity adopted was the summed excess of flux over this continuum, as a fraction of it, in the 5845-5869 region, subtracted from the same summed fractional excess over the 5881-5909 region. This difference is -0.58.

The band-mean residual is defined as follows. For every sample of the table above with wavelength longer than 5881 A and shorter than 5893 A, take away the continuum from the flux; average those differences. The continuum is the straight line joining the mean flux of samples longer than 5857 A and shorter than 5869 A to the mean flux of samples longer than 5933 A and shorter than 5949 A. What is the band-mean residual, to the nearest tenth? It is -3.0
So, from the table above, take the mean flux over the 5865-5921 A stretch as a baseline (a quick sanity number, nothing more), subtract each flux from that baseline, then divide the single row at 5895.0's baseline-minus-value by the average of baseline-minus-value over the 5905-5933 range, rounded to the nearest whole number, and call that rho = -4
